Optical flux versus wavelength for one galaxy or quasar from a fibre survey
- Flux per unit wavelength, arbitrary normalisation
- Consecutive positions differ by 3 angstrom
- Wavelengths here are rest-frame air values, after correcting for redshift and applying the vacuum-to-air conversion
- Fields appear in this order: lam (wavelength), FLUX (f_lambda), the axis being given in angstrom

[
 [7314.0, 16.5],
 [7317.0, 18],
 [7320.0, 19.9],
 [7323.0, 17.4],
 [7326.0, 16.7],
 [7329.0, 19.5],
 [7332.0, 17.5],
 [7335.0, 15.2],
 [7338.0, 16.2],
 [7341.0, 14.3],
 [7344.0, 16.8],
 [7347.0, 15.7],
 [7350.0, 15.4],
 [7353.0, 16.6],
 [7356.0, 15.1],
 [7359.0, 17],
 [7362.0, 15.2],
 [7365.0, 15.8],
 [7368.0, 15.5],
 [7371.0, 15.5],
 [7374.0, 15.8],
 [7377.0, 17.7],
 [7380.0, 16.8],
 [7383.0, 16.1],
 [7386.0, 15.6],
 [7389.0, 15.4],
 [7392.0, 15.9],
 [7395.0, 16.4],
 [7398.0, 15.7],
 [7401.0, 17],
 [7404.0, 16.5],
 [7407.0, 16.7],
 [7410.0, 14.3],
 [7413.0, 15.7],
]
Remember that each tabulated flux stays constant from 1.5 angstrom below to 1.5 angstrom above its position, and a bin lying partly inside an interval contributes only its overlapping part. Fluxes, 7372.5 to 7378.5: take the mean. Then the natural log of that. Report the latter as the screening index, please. 2.82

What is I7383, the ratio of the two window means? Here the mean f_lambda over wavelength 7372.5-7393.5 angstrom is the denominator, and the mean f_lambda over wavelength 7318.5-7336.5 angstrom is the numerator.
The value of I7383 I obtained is 1.09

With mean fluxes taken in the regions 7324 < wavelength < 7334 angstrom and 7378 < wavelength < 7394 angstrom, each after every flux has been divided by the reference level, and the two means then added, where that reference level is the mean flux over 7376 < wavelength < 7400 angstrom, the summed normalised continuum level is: 2.09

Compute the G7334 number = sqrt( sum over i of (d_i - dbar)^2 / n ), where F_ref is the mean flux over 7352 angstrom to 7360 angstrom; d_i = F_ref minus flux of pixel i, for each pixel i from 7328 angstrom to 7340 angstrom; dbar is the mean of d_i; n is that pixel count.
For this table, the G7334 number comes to 1.61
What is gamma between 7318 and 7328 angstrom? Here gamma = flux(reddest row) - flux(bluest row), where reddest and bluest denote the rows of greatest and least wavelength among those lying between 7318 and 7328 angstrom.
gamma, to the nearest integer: -3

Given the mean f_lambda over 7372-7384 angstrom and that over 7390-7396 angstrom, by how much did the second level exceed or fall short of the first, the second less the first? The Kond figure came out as -0.5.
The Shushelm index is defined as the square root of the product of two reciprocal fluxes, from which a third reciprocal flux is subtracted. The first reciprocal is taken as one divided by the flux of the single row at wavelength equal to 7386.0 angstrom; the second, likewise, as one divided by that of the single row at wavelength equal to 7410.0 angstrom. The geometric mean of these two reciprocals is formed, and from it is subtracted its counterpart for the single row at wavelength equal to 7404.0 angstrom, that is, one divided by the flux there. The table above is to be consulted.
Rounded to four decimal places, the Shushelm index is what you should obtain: 0.0063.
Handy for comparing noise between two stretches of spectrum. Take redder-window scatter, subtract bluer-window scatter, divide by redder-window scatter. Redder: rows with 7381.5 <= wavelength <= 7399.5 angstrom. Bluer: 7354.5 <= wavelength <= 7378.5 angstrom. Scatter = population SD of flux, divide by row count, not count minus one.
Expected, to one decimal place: -1.6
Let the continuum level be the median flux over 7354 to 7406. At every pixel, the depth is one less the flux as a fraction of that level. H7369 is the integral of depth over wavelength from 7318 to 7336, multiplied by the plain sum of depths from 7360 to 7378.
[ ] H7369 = 0.10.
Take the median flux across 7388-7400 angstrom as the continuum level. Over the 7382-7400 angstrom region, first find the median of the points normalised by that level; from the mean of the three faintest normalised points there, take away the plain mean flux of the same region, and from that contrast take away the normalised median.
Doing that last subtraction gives -15.9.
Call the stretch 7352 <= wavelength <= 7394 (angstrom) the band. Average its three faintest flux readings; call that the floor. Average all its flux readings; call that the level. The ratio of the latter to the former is 1.05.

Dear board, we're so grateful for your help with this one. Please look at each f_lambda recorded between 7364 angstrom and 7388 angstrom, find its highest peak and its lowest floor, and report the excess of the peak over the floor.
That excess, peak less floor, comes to 2.2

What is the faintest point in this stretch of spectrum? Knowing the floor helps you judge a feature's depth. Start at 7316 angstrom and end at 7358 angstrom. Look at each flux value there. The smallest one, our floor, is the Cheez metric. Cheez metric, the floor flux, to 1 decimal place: 14.3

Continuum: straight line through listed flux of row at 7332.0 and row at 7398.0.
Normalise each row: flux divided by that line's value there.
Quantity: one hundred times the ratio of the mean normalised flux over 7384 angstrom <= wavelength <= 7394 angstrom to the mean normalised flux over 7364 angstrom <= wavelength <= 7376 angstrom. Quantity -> 103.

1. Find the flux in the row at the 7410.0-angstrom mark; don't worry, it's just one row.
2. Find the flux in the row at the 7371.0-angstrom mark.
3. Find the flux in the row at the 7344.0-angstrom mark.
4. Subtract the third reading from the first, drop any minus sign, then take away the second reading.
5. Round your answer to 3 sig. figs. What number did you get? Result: -13.0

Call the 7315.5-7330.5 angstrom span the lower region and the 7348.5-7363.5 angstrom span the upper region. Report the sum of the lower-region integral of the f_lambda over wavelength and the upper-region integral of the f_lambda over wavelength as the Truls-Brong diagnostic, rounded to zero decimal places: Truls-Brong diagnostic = 512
